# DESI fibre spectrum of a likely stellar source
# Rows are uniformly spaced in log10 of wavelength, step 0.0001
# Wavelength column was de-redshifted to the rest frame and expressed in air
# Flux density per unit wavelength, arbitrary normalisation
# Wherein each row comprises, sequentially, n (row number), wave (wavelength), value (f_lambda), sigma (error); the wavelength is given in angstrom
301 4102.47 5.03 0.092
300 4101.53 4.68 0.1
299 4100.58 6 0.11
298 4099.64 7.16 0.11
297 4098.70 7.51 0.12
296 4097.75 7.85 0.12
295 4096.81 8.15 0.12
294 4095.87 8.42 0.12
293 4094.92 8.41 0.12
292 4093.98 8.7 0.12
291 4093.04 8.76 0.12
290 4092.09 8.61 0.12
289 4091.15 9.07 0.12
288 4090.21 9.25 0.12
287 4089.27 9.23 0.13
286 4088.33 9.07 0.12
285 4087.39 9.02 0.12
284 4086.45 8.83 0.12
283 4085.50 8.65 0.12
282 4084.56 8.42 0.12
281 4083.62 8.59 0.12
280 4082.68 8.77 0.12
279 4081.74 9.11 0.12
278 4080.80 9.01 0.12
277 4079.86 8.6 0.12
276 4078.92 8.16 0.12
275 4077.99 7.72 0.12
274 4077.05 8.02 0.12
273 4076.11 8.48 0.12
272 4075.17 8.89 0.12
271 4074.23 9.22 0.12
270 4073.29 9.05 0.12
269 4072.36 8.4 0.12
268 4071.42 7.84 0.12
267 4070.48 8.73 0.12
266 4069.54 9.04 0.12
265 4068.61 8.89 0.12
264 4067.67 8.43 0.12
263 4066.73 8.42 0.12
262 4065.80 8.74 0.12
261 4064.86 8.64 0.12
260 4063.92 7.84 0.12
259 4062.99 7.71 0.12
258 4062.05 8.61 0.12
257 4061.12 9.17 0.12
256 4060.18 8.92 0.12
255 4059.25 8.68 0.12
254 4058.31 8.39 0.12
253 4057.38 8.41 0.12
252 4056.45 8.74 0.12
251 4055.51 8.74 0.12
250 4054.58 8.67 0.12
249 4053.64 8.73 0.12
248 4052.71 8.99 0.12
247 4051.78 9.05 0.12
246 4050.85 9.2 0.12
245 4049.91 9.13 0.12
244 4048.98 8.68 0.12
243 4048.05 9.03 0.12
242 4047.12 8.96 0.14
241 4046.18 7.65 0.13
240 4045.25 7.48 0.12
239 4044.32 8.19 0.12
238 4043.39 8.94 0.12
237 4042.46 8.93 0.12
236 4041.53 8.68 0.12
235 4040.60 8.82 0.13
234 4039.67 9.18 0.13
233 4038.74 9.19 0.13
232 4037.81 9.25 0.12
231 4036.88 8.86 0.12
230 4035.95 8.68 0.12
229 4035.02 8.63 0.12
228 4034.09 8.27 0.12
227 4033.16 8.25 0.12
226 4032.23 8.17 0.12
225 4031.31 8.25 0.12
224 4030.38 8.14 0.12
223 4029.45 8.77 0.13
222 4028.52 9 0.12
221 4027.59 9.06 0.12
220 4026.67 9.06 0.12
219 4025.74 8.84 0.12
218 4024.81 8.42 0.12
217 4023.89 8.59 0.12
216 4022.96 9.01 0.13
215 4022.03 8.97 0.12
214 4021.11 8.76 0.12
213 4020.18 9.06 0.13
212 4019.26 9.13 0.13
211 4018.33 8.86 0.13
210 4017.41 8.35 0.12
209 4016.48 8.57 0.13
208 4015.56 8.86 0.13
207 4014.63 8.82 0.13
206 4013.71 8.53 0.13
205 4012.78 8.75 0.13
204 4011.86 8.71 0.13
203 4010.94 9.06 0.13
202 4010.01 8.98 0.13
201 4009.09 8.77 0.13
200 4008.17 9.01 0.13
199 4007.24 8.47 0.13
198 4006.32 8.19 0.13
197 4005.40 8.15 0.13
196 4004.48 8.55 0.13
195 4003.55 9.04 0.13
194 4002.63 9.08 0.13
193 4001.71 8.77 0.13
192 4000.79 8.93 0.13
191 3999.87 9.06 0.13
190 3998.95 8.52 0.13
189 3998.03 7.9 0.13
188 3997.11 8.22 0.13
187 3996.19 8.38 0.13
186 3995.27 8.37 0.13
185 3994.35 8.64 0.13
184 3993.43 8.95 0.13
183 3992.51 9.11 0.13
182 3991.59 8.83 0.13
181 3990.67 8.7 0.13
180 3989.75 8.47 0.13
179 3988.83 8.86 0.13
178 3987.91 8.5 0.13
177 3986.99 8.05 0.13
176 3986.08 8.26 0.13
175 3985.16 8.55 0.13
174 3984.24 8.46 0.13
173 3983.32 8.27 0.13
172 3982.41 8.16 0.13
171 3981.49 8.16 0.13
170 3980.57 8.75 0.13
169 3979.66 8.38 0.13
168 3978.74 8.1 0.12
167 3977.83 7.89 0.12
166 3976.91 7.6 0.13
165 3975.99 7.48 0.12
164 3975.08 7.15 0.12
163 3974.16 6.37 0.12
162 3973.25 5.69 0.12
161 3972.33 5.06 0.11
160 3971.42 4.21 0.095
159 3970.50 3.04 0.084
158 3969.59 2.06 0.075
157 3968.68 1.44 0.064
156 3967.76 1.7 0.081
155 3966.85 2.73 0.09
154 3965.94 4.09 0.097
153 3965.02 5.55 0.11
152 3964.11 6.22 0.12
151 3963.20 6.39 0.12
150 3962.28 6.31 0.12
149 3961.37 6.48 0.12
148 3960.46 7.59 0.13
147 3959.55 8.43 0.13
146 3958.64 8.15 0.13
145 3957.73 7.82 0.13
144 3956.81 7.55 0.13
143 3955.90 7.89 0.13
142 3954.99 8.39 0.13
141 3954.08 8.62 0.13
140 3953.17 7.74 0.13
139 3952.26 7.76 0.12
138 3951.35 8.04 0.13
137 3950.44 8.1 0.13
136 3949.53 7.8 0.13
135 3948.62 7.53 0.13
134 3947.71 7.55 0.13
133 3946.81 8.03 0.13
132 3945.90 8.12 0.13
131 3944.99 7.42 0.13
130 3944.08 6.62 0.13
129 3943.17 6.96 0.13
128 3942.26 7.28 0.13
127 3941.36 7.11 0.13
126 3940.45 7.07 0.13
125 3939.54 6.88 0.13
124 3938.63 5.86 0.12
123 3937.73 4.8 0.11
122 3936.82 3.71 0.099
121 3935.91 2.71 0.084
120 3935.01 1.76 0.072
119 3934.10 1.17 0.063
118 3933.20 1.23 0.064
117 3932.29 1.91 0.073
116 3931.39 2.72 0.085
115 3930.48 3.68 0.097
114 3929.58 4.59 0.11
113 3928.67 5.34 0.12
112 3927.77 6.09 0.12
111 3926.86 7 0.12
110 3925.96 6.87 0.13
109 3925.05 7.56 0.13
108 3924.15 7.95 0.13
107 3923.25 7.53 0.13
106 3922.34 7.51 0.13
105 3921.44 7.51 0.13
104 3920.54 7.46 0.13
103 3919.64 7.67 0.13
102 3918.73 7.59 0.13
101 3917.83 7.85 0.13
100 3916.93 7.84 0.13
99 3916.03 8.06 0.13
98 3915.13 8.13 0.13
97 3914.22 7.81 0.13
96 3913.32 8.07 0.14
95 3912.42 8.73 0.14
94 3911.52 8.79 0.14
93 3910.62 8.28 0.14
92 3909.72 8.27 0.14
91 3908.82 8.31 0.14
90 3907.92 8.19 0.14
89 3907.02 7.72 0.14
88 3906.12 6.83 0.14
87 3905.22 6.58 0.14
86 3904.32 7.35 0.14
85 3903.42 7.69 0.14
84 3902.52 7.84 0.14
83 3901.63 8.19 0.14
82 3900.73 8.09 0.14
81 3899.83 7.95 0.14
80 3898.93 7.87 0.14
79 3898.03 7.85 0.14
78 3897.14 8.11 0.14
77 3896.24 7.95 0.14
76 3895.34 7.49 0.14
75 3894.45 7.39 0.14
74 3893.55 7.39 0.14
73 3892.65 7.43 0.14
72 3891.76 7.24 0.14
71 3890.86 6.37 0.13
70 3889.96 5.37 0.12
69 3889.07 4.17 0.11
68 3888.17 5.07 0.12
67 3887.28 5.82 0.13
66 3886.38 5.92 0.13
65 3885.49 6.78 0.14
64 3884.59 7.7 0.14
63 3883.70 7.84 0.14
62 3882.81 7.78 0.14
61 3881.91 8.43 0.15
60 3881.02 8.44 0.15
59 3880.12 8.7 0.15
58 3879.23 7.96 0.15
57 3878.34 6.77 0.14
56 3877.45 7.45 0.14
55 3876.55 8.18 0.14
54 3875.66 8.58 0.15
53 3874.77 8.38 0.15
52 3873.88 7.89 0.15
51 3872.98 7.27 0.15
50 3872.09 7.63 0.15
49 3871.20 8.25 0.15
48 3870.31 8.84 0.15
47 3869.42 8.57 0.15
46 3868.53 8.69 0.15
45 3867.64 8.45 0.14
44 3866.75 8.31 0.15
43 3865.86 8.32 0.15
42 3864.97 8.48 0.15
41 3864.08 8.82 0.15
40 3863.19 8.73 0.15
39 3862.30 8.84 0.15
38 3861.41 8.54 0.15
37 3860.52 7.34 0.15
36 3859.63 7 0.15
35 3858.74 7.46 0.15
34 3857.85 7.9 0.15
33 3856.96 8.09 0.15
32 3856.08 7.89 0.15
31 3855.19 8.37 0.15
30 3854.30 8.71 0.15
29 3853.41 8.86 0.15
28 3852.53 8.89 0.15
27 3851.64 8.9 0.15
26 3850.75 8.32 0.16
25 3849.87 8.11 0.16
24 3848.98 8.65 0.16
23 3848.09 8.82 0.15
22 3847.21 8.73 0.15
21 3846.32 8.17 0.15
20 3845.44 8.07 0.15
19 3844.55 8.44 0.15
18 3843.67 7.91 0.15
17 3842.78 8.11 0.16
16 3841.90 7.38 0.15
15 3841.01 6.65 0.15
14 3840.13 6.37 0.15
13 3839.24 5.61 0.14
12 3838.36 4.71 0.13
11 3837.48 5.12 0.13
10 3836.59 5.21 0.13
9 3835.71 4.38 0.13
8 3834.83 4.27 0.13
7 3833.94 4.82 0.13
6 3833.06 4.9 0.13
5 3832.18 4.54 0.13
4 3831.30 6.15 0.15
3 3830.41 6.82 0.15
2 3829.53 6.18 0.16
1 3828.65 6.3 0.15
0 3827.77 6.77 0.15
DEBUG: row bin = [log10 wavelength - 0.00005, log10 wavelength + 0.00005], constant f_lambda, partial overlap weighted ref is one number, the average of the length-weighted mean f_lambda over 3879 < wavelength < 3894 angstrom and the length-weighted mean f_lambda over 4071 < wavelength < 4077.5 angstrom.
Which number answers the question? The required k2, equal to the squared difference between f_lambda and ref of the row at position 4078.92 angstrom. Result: 0.2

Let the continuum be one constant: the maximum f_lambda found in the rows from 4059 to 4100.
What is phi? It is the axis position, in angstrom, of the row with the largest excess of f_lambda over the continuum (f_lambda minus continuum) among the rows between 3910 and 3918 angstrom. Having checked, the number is 3911.52 angstrom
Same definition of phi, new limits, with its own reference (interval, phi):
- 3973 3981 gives 3980.57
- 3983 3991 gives 3988.83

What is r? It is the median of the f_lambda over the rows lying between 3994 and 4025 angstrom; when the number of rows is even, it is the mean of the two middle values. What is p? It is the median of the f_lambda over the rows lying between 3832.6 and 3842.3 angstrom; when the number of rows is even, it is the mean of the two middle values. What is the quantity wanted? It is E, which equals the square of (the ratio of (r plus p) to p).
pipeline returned 7.3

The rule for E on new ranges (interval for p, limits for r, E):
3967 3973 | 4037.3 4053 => 20.4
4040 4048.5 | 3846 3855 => 4.0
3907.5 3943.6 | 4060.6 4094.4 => 4.8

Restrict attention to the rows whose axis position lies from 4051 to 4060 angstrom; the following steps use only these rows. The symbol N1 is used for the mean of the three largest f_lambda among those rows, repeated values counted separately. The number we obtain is 8.9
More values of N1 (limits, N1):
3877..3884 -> 8.5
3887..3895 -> 7.4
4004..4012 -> 9.0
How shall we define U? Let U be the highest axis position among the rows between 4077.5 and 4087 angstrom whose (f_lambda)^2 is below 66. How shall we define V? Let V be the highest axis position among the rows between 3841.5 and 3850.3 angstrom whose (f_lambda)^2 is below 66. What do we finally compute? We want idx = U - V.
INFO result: 228.1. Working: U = 4077.99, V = 3849.87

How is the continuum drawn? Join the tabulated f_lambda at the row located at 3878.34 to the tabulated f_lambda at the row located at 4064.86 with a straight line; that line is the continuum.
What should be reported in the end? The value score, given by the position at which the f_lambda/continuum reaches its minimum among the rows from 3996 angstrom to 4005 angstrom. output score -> 3998.03 angstrom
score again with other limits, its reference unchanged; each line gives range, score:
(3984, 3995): 3986.99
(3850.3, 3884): 3878.34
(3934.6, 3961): 3935.01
